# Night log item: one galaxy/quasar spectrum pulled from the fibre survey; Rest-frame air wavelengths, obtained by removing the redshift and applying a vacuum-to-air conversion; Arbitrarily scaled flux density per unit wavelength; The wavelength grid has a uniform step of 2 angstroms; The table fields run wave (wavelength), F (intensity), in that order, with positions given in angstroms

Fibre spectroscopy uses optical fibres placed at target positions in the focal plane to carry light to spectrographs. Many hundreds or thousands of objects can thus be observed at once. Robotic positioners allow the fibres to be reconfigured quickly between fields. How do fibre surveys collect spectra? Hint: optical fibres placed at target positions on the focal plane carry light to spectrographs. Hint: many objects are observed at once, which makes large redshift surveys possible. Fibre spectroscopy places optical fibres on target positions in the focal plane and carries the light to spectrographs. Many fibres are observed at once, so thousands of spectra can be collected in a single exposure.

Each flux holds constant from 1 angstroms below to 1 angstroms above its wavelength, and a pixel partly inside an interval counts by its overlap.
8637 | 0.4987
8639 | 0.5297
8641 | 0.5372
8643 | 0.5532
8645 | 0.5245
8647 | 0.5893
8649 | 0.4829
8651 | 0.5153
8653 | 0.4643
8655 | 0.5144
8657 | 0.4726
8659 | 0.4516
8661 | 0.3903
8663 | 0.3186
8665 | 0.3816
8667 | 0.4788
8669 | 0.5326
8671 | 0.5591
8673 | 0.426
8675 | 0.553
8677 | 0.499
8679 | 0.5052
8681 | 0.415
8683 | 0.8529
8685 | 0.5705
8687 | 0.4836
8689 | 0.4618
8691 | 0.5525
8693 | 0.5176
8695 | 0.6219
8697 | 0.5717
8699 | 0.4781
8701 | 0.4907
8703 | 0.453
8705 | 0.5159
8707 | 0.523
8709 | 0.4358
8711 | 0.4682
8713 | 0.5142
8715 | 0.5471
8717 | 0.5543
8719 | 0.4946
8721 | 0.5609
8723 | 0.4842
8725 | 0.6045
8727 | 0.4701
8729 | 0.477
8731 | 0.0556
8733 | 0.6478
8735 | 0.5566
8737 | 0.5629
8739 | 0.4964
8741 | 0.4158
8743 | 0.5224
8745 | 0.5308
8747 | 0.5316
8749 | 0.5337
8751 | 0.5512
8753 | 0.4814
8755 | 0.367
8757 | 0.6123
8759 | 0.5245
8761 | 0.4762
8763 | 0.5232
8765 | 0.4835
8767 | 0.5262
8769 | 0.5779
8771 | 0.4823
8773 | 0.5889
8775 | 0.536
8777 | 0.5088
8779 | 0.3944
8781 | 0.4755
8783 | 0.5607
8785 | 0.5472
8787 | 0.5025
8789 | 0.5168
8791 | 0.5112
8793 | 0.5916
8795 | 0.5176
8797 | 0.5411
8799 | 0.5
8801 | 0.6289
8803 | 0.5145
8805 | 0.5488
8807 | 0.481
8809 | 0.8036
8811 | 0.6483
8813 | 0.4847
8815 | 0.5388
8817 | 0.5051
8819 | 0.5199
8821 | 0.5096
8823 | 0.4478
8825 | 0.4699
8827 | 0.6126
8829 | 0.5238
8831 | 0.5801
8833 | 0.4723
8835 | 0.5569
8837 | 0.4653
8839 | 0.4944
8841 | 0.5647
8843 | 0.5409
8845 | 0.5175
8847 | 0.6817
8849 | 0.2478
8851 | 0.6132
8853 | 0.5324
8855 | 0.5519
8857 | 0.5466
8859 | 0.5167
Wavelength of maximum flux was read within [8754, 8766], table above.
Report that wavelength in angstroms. 8757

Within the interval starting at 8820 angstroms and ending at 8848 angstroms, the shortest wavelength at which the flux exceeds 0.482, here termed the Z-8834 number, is 8821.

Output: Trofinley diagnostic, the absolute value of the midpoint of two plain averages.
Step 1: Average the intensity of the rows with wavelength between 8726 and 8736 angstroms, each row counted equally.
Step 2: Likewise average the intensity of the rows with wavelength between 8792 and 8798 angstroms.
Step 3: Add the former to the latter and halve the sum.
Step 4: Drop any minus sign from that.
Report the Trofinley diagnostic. 0.496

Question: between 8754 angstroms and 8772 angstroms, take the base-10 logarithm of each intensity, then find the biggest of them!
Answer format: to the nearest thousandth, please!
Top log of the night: -0.213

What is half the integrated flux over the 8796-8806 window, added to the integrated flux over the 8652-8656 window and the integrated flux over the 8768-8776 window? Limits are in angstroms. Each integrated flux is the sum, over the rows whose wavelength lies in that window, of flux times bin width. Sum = 9.1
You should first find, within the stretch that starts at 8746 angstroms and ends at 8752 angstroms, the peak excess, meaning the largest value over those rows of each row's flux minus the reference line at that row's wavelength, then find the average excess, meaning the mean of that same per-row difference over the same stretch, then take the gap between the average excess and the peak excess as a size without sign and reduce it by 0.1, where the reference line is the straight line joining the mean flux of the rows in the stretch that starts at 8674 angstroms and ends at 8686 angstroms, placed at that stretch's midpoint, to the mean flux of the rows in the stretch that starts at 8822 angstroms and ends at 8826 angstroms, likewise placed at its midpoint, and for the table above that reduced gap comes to -0.086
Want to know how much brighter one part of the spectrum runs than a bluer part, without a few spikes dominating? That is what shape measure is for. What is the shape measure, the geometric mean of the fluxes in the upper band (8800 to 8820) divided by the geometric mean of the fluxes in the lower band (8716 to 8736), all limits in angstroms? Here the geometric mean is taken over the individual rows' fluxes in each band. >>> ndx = 1.31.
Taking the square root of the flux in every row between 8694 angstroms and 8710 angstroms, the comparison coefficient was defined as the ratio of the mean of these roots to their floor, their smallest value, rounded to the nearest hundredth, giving 1.08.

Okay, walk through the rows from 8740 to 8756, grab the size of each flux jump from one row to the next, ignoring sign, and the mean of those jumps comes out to 0.046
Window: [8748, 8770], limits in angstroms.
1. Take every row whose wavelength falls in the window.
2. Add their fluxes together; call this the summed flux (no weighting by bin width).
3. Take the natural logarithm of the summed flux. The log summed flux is 1.73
